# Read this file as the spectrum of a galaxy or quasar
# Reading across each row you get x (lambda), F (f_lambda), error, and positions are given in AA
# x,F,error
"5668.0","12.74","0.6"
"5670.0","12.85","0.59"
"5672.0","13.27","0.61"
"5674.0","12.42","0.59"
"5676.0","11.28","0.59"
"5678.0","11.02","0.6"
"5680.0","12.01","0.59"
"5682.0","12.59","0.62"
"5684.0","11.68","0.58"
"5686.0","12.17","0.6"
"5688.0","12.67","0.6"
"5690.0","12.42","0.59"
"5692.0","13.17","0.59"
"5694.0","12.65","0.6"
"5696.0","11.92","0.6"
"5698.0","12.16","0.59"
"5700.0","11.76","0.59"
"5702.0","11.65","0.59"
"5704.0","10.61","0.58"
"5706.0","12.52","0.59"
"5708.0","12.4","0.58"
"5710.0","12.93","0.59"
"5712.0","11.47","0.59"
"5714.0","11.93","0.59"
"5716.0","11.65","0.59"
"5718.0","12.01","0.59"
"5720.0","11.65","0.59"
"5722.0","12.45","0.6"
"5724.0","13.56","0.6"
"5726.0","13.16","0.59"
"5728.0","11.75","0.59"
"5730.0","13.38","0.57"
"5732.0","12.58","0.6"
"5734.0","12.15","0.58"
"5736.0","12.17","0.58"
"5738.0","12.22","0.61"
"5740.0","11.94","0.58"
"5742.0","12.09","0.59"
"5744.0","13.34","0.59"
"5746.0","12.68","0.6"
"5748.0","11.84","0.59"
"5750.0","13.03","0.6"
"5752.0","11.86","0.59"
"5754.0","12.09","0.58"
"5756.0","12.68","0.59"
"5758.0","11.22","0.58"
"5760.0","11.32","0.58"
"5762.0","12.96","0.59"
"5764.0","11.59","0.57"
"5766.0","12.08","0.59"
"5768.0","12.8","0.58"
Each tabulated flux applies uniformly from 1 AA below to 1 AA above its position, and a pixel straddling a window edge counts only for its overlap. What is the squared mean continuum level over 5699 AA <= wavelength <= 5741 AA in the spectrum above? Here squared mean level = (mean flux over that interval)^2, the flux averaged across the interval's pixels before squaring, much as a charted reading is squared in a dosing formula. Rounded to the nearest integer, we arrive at 149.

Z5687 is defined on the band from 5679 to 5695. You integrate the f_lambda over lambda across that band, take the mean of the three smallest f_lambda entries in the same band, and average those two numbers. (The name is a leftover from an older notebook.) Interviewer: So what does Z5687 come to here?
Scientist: 105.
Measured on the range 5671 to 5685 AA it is 90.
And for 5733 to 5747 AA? 93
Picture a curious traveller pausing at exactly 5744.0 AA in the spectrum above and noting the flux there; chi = 13.34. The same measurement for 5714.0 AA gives 11.93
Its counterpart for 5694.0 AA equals 12.65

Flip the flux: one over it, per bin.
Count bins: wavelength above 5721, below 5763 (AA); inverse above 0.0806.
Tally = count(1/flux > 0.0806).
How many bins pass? 11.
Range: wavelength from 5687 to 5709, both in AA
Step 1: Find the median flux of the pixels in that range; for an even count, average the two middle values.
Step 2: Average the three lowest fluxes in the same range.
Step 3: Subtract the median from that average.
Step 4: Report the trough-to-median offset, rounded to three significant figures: -1.06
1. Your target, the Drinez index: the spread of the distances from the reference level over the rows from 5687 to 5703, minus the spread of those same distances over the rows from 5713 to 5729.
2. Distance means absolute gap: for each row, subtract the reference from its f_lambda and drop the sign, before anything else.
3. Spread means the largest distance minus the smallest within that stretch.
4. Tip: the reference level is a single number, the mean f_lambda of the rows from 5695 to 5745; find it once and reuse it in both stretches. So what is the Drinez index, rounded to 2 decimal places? -0.24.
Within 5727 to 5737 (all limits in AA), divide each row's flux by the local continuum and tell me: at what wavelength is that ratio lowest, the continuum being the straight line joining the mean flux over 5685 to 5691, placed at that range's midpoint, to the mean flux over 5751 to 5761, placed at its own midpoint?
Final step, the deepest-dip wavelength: 5728.0 AA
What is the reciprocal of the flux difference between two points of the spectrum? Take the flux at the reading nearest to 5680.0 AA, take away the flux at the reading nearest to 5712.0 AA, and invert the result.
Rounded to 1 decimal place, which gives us 1.9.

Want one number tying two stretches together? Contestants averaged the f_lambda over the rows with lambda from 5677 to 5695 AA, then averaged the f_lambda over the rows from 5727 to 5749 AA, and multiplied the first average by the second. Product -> 152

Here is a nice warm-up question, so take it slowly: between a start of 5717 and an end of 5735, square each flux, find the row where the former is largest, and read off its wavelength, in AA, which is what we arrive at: 5724.0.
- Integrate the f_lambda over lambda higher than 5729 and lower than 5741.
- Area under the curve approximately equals 149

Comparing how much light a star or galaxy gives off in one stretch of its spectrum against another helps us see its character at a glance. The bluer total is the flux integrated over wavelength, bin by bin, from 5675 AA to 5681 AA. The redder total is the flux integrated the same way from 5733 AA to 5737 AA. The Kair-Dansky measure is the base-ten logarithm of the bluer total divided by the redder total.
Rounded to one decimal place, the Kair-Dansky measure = 0.1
